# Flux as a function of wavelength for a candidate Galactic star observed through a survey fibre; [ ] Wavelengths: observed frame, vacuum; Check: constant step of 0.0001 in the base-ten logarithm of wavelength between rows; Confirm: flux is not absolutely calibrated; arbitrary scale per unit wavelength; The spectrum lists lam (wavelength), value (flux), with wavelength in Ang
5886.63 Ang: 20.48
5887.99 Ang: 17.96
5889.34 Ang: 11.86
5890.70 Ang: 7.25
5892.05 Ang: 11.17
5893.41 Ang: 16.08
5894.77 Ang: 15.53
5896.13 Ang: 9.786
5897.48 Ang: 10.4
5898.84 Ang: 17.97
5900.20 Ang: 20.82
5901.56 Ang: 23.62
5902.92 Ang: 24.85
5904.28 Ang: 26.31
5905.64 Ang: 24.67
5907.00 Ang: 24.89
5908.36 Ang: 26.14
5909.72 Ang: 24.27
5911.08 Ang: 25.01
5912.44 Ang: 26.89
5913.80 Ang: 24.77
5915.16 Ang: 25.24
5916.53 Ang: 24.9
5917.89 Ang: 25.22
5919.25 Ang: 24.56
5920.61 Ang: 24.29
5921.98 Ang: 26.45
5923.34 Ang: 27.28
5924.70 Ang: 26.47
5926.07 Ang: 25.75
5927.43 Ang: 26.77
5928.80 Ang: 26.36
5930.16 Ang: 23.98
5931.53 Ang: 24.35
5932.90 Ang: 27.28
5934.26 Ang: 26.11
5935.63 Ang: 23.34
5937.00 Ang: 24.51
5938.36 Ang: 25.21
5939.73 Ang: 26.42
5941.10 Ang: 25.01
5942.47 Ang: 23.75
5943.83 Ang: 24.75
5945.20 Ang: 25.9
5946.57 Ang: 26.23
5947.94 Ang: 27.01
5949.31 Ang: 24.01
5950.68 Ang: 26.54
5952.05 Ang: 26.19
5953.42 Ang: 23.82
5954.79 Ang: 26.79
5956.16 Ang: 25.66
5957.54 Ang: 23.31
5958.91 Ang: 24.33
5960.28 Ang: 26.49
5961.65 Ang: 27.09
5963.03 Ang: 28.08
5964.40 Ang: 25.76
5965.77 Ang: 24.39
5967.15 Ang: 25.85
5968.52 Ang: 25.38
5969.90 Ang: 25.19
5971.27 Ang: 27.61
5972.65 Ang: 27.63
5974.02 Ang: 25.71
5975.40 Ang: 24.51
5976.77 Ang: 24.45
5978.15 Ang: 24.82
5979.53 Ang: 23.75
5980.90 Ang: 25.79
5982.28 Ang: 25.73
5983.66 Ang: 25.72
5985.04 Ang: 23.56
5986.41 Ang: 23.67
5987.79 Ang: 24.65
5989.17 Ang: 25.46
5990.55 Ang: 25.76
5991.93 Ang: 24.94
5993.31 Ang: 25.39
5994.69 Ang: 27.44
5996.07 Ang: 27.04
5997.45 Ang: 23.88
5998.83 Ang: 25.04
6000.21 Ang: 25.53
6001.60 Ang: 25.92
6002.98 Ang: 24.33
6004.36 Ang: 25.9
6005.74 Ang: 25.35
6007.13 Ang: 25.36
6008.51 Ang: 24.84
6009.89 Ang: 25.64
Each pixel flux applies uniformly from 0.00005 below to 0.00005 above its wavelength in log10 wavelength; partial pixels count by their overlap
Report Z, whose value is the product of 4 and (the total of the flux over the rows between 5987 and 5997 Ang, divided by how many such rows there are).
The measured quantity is 103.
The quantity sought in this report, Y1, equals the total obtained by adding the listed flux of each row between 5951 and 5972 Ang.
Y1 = 386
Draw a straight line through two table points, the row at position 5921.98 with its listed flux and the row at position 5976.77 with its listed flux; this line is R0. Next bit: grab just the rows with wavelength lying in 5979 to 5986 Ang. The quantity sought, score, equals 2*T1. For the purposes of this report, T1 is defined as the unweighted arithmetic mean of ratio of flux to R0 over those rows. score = 2.05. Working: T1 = 1.03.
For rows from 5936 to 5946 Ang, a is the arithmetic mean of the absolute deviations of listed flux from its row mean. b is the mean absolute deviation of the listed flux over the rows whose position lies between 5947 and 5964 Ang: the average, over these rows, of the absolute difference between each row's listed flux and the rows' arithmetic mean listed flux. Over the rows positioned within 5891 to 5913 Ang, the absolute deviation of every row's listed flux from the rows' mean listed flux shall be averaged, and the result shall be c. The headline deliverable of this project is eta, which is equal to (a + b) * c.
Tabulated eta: 10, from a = 0.66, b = 1.29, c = 5.3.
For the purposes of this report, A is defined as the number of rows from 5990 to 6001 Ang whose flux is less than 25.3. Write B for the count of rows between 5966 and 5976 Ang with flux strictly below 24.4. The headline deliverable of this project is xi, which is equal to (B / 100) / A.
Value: 0.0000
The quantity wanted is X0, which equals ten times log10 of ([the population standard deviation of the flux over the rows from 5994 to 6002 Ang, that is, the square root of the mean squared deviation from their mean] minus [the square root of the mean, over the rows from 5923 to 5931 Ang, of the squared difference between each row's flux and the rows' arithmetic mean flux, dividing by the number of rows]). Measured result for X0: -8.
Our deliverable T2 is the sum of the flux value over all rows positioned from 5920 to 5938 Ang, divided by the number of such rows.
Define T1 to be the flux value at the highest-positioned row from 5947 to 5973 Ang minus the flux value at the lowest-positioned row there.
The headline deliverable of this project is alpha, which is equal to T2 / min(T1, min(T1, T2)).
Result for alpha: 41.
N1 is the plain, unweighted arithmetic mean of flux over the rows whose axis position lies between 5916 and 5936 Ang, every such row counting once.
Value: 25.5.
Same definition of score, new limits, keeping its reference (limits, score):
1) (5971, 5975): 2.19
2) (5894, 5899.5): 0.98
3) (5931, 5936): 1.94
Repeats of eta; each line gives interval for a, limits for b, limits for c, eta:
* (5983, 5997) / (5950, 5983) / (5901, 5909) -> 1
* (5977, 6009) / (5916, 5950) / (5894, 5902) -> 8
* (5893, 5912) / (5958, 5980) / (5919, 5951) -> 6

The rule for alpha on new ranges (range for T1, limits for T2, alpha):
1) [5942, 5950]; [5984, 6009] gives 97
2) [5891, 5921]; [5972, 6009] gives 2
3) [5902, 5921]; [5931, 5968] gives -46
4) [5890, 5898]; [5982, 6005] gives 8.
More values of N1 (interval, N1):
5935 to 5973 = 25.6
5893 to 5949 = 23.9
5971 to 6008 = 25.4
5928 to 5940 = 25.3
